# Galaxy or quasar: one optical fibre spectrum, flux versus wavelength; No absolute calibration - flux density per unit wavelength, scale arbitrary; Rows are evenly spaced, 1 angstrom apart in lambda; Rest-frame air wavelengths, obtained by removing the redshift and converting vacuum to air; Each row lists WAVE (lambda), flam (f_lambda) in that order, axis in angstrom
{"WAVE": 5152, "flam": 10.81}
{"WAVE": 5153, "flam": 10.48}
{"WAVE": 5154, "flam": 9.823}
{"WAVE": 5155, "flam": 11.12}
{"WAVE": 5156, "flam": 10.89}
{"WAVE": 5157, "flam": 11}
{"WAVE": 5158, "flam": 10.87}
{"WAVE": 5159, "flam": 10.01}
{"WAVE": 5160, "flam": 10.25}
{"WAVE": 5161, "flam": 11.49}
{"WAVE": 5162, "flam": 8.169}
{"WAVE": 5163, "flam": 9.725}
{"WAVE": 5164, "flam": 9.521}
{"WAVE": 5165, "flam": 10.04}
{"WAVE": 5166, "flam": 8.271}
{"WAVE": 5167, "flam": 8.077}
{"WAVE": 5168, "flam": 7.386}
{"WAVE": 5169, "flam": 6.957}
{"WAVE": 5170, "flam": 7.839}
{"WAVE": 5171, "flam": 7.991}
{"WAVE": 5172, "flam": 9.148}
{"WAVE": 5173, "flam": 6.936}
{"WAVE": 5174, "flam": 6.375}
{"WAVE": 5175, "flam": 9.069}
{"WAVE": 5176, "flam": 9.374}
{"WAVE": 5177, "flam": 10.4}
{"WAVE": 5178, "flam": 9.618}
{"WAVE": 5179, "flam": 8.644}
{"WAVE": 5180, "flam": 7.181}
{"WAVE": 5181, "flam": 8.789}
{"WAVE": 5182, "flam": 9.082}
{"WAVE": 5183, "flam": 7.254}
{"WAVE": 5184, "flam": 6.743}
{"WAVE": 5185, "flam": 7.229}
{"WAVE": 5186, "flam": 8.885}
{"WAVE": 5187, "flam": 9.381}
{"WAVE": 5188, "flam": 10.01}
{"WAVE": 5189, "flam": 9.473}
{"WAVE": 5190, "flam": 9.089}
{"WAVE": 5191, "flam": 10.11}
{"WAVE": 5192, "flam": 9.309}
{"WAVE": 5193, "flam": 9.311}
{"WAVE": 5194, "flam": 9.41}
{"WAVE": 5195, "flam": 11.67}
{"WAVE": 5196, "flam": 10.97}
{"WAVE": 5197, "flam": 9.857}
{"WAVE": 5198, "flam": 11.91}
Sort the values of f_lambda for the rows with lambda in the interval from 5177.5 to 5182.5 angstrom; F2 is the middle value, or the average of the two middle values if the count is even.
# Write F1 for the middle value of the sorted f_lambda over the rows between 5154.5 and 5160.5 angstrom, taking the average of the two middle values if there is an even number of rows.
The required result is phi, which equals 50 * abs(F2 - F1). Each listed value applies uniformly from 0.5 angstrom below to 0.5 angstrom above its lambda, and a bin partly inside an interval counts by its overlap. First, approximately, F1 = 10.9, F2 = 8.8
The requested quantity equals 105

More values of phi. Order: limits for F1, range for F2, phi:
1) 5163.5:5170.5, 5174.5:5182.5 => 50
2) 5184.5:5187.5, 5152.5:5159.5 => 99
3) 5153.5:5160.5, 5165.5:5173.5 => 148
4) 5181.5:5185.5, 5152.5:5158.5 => 182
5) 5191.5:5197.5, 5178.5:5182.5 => 46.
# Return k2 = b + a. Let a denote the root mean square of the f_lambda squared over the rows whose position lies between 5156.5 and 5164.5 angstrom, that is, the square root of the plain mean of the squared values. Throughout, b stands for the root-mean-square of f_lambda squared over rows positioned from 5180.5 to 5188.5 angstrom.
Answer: 180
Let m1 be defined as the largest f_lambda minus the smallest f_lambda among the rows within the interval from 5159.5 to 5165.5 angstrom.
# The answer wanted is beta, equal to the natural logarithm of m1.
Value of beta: 1.2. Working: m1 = 3.3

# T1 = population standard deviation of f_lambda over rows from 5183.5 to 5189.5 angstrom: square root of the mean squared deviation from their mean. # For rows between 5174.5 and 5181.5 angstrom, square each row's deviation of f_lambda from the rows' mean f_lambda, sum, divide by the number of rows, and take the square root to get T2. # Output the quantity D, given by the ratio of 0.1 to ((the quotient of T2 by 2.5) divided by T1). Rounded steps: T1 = 1.21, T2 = 0.92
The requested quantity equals 0.33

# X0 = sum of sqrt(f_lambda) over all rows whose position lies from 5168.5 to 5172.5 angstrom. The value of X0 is 11.3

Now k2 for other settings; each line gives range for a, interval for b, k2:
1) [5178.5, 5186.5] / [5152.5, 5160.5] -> 178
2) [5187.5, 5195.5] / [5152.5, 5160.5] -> 210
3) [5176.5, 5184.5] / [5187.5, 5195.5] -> 174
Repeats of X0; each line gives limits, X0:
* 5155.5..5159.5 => 13.1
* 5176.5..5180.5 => 11.9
